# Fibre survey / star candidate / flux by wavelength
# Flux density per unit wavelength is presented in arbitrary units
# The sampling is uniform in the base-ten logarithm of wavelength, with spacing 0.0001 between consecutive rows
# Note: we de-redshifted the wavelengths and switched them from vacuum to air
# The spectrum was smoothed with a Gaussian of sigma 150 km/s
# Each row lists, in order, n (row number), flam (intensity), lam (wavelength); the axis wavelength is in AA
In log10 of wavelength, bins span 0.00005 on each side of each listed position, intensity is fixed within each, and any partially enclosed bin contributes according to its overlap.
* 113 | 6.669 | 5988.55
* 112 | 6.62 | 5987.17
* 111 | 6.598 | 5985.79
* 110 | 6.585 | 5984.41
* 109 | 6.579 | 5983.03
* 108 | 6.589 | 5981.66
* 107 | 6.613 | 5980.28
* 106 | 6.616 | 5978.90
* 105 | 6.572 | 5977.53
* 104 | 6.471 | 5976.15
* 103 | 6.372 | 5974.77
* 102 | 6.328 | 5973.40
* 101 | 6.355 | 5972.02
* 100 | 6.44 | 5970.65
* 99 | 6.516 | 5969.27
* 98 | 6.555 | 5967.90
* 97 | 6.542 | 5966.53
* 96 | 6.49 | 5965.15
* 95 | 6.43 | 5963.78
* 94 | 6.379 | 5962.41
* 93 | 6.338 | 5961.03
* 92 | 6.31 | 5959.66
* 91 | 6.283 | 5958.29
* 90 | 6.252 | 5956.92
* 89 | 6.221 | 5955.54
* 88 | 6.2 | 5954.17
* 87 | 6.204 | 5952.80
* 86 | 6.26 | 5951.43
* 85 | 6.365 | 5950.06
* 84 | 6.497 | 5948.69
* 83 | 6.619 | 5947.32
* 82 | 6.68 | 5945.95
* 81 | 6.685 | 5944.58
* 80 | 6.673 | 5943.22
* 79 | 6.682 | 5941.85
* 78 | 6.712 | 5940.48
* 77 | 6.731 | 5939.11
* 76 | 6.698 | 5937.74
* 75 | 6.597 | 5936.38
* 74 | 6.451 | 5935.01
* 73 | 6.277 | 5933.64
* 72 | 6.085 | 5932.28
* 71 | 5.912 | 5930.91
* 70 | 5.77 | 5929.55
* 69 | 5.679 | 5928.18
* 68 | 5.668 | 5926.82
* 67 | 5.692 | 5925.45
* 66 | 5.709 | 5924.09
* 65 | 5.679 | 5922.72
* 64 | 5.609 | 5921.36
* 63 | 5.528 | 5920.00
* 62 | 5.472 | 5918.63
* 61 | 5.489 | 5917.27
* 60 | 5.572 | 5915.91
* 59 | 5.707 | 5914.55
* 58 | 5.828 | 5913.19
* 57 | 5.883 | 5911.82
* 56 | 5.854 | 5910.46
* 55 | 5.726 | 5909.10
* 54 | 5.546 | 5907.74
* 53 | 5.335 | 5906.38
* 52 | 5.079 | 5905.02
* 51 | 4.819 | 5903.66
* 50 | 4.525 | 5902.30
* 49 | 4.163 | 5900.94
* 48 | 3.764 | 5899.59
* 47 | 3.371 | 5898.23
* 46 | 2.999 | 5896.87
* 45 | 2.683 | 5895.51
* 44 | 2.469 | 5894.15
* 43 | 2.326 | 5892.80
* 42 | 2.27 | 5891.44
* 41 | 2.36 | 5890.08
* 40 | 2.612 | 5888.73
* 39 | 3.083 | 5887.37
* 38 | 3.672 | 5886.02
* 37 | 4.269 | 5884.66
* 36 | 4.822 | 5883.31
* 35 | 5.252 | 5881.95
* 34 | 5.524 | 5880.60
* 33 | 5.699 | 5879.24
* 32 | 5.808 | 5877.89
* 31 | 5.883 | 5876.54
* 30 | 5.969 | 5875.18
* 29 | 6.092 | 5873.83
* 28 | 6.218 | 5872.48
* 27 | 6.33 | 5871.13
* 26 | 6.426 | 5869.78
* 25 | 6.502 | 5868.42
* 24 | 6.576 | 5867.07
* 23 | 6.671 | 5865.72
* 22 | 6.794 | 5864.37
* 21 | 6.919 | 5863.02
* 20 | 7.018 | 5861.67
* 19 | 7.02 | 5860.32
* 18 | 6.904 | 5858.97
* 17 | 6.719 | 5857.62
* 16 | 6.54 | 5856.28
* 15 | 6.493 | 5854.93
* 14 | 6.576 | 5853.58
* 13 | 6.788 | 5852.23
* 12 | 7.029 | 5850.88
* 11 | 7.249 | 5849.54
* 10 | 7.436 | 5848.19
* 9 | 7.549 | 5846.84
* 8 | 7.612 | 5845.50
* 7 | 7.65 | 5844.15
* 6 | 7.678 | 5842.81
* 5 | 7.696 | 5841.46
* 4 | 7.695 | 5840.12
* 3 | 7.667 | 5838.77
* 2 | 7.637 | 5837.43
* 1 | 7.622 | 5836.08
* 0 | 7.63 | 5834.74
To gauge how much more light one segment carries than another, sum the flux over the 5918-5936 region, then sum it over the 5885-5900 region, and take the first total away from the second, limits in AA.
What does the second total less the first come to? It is -44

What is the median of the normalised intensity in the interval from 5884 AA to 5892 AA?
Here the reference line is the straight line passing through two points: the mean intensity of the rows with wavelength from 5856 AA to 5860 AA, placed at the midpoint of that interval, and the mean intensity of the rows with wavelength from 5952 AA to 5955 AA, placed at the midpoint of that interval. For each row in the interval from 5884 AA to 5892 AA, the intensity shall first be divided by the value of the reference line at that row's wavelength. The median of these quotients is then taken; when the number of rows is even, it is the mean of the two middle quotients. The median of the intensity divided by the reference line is 0.43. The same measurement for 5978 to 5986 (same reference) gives 1.09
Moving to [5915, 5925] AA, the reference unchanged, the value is 0.87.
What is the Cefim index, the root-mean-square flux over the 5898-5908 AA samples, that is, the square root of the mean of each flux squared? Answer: 4.6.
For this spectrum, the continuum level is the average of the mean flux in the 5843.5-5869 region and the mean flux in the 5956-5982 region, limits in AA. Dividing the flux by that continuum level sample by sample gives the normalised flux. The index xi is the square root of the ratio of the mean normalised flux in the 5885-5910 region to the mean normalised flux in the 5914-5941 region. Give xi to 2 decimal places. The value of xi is 0.79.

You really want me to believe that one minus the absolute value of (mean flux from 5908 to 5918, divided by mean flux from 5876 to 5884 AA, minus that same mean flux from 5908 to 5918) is -3.7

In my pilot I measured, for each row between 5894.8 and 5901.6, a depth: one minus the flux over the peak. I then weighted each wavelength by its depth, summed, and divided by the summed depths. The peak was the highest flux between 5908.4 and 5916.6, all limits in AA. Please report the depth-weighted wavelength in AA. 5897.8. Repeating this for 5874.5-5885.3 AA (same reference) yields 5883.3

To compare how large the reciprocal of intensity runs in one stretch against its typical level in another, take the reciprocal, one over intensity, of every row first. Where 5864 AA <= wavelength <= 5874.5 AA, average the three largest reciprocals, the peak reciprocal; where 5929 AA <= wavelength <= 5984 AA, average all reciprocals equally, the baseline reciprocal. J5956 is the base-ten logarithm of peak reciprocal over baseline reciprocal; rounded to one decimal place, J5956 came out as 0.0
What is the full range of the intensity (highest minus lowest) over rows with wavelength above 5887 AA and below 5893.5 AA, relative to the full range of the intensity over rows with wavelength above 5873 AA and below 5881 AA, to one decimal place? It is 1.4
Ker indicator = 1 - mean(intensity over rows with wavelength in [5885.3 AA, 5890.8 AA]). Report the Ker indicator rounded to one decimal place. -1.9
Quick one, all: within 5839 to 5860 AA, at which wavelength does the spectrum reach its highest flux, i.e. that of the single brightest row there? 5841.46 AA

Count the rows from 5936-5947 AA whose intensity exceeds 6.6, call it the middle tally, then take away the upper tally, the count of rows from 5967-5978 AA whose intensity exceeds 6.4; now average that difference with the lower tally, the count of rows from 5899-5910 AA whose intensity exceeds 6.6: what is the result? 1.0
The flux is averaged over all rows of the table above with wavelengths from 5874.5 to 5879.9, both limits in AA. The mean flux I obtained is 5.8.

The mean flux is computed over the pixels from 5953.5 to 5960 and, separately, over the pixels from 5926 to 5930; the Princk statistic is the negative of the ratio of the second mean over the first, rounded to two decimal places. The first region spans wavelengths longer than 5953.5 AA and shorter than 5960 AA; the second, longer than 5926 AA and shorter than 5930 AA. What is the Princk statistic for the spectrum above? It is -0.91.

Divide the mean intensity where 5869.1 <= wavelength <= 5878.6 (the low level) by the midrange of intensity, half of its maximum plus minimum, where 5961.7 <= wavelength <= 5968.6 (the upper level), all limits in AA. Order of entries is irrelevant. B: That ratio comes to 0.94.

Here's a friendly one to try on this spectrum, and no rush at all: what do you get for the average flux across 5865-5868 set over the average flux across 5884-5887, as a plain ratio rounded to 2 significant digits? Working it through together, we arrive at 1.7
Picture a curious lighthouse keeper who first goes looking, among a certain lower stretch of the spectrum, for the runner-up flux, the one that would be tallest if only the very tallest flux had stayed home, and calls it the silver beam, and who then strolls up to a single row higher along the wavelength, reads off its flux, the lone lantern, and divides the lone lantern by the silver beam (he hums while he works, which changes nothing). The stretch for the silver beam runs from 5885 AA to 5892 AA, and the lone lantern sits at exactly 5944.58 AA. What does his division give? 2.17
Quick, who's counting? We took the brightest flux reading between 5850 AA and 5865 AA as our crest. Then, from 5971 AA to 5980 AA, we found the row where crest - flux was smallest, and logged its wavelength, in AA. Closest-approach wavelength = 5978.90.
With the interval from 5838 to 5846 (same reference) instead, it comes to 5841.46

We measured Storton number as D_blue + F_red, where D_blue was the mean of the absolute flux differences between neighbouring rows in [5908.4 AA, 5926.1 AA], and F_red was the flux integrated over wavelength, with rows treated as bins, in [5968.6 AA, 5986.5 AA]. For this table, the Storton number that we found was 117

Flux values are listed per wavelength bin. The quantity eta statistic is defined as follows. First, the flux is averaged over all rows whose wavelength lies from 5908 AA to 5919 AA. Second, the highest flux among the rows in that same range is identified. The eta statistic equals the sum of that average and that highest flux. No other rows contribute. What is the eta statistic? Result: 12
